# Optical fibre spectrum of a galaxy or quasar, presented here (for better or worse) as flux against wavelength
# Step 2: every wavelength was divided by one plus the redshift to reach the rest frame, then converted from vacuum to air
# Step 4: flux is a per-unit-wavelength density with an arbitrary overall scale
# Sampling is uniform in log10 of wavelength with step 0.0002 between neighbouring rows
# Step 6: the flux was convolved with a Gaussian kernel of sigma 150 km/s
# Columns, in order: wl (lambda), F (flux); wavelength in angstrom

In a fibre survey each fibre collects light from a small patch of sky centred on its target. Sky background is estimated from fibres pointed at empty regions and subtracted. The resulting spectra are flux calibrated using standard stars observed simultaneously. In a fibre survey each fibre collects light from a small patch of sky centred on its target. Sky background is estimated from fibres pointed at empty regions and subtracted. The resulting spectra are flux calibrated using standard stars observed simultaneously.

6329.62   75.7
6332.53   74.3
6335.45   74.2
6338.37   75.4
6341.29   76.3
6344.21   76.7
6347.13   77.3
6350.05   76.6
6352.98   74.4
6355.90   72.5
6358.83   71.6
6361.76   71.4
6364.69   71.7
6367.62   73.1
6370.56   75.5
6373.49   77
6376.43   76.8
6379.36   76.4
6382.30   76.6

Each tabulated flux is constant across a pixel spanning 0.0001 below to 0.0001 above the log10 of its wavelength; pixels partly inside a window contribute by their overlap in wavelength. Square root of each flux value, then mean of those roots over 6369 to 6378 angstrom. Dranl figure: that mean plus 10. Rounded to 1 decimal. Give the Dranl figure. 18.7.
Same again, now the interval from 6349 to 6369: 18.5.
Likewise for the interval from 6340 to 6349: 18.8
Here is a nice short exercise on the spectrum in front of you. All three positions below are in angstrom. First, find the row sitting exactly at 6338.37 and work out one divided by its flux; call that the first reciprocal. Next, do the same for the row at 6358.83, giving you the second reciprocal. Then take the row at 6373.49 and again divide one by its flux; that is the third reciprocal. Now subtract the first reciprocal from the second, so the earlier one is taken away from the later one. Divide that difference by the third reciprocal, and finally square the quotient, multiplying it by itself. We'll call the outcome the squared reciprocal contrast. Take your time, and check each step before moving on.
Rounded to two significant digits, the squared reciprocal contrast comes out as 0.0029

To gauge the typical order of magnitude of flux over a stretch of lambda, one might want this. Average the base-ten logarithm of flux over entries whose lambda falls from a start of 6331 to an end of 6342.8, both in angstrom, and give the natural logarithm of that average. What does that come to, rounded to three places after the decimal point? 0.629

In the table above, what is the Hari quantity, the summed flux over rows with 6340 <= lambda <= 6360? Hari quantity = 525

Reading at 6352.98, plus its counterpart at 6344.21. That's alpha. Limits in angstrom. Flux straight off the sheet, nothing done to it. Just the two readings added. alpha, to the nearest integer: 151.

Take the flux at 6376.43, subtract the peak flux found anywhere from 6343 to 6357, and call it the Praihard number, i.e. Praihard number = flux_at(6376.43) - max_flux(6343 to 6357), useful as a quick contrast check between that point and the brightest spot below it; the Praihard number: -0.5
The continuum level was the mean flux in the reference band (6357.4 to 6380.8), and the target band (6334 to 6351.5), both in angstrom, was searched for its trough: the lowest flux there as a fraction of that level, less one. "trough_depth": 0.00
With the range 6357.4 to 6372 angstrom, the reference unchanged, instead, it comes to -0.04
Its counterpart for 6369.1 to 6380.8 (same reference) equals 0.02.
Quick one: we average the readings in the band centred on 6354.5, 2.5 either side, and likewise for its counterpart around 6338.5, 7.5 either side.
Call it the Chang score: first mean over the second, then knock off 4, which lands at -3.03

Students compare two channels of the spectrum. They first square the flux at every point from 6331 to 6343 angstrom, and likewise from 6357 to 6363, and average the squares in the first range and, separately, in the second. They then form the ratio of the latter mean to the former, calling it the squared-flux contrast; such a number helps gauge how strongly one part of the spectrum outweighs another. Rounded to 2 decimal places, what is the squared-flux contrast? 0.91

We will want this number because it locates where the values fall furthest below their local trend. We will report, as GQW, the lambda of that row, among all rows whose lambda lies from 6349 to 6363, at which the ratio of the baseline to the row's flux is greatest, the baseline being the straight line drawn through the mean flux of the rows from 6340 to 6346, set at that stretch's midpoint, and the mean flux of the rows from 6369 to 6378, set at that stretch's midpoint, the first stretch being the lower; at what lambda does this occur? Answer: 6361.76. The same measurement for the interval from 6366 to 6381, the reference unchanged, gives 6367.62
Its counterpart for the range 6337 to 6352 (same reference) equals 6338.37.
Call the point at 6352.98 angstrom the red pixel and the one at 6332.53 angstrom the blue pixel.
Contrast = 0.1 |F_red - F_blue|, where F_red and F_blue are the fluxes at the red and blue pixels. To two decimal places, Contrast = 0.01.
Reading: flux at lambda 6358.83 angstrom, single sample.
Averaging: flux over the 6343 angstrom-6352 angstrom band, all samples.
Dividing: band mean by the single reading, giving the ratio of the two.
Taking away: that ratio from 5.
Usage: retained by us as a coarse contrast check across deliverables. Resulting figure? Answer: 3.93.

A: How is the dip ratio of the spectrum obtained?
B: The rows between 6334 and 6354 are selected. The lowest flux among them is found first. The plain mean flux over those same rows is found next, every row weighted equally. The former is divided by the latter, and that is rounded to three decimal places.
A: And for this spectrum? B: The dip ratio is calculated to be 0.978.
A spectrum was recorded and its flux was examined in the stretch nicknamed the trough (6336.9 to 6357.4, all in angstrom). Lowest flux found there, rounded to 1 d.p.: 72.5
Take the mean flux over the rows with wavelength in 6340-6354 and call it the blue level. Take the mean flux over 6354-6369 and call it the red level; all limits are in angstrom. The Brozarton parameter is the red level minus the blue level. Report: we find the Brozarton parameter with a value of -4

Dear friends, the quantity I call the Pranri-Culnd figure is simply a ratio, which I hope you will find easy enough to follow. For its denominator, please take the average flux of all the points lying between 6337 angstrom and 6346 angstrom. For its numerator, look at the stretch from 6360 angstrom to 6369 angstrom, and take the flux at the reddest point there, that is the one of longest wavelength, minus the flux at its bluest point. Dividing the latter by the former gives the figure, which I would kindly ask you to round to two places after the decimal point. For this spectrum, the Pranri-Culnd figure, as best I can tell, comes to 0.02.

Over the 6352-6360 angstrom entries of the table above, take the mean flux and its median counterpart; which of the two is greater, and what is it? 72.8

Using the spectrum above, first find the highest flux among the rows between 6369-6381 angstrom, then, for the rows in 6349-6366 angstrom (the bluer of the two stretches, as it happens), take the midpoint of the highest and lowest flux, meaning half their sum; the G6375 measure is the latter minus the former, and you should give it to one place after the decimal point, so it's -3.0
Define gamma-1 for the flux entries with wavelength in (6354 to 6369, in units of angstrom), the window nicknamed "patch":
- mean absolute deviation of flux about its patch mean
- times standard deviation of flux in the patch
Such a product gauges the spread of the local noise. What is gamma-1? 0.4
